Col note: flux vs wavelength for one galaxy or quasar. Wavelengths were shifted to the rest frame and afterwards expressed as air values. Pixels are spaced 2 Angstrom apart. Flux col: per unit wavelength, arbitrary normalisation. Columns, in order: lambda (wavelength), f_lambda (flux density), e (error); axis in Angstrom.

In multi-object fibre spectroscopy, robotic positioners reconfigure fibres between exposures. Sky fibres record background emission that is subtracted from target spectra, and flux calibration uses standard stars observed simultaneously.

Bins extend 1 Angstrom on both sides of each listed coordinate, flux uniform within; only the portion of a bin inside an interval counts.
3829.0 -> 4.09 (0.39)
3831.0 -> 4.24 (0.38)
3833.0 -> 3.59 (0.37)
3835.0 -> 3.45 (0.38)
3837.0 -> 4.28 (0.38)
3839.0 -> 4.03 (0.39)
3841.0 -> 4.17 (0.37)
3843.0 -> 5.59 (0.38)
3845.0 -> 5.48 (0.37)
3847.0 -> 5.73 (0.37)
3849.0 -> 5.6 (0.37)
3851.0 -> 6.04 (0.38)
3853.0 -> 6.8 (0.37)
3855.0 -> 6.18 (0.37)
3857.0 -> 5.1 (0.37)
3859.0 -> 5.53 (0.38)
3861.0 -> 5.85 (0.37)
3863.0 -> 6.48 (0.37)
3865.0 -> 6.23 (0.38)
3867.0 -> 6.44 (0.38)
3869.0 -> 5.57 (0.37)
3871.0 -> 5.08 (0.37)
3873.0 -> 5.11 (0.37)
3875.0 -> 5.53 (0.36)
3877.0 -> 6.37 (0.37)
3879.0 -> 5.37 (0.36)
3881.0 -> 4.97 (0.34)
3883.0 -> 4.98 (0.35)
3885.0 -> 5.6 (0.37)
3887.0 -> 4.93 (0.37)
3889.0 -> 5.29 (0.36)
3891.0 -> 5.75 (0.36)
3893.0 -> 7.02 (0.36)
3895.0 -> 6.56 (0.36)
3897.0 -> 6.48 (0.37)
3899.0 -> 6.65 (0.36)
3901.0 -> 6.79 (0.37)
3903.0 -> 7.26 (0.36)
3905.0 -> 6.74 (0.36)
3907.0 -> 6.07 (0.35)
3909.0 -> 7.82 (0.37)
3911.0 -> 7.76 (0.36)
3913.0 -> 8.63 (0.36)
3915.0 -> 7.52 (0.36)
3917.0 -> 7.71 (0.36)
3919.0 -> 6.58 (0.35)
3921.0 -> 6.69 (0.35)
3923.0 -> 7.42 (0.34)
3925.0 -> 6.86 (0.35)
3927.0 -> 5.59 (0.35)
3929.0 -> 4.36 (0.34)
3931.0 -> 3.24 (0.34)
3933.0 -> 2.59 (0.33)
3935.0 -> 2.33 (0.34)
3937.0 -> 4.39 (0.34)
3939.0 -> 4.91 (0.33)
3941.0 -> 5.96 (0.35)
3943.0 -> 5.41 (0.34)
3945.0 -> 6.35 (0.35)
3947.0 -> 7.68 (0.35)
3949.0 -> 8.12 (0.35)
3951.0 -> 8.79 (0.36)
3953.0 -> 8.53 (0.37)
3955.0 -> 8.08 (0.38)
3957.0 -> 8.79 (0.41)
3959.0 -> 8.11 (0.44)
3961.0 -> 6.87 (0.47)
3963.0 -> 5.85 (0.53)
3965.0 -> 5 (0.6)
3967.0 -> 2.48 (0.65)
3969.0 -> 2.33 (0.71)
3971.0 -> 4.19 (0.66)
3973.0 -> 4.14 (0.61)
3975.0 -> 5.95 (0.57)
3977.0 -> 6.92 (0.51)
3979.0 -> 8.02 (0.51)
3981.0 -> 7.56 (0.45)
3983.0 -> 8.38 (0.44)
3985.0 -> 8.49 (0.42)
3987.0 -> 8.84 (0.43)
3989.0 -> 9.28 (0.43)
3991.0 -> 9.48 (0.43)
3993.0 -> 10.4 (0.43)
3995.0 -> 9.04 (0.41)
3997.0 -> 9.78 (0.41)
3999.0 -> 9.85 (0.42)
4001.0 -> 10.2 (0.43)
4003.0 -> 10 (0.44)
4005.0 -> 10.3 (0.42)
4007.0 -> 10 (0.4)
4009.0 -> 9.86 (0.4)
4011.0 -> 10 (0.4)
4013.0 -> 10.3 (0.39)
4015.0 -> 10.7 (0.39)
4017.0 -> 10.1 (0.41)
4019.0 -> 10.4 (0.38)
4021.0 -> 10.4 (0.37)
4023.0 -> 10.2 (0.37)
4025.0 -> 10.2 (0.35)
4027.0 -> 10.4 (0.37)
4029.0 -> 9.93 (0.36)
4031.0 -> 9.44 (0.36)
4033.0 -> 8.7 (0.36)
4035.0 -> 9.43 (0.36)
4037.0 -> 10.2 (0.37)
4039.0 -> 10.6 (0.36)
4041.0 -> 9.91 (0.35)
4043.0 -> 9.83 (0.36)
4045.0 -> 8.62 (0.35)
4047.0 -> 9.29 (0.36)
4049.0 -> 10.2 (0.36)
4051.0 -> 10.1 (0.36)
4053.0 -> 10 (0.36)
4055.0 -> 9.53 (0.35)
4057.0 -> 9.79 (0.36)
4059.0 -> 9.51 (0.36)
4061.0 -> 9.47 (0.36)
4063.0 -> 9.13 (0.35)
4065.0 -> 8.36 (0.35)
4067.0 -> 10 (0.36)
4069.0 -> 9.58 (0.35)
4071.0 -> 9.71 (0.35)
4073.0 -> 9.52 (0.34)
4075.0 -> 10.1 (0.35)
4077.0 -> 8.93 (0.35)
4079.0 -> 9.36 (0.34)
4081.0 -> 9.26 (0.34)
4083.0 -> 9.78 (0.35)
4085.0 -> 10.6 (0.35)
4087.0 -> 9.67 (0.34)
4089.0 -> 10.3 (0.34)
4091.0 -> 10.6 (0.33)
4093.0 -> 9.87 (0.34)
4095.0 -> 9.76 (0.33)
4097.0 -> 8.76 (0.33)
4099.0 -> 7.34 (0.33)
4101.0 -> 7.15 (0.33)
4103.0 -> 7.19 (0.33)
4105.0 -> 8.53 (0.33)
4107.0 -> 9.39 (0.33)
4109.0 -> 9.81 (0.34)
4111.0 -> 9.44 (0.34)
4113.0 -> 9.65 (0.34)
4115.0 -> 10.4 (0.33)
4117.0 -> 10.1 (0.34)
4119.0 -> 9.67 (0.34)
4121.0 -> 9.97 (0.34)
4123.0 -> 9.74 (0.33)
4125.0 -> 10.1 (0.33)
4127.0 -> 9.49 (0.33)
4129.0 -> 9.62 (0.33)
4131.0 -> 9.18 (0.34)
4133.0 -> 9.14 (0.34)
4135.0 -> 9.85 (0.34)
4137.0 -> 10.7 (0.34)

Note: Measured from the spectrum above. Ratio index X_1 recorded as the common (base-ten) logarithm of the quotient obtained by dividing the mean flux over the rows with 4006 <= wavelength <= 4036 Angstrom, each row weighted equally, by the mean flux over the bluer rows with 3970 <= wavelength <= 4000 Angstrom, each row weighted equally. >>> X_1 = 0.10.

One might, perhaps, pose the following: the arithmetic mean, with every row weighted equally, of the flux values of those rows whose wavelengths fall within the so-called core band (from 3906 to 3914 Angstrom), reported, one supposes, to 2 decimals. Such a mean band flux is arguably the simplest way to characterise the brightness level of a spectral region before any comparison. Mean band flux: 7.57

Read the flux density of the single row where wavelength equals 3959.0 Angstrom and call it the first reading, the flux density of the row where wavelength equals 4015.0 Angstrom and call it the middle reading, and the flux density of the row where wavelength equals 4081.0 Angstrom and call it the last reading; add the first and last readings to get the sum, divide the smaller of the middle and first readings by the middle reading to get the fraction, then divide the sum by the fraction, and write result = 22.9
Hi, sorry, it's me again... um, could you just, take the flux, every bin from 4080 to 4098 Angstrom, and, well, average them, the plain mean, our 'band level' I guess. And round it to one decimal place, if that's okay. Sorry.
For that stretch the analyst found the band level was 9.8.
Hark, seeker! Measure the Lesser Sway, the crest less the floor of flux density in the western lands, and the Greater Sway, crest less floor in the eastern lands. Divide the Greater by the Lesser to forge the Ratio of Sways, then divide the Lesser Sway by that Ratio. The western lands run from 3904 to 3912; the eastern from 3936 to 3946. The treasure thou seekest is 1.6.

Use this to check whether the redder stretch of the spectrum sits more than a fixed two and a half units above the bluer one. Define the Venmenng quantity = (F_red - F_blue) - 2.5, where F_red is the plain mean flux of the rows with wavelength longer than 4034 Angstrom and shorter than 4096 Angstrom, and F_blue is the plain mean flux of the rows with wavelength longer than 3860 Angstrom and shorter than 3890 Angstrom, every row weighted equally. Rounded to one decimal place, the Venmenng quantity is 1.6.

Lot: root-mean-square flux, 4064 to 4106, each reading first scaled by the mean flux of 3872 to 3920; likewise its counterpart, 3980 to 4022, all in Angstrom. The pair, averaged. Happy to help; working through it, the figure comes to 1.49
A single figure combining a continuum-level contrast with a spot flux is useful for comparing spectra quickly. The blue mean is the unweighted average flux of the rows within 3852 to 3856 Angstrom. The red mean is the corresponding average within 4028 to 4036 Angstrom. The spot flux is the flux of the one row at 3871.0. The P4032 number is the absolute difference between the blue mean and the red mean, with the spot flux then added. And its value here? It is 8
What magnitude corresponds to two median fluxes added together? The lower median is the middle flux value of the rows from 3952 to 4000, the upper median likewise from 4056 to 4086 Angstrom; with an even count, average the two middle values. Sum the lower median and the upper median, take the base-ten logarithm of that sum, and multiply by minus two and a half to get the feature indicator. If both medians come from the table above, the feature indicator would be -3.11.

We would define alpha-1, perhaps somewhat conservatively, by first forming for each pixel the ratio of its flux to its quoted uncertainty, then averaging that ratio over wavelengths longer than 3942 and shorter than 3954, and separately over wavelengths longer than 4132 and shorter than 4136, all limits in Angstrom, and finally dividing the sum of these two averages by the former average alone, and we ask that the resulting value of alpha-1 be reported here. 2.3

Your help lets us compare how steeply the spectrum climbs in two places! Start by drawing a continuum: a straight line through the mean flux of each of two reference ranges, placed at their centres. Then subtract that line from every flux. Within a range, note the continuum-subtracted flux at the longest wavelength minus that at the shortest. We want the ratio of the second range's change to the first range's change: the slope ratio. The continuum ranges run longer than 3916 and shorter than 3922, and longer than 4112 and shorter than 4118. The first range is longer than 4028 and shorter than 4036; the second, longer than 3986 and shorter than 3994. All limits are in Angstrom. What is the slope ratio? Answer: -2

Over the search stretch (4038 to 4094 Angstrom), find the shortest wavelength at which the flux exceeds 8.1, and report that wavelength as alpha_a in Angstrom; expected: 4039.0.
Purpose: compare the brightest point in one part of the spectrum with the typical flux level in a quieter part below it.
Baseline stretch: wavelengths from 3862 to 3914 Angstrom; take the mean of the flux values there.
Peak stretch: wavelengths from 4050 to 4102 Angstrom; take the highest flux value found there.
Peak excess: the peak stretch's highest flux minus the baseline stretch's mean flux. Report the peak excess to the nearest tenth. 4.4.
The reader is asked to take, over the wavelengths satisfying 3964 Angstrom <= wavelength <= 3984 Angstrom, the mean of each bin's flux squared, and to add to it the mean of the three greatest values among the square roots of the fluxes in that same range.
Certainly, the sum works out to 37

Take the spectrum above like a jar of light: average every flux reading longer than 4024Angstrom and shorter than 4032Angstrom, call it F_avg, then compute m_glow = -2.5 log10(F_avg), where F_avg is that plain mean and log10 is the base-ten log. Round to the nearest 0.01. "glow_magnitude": -2.50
